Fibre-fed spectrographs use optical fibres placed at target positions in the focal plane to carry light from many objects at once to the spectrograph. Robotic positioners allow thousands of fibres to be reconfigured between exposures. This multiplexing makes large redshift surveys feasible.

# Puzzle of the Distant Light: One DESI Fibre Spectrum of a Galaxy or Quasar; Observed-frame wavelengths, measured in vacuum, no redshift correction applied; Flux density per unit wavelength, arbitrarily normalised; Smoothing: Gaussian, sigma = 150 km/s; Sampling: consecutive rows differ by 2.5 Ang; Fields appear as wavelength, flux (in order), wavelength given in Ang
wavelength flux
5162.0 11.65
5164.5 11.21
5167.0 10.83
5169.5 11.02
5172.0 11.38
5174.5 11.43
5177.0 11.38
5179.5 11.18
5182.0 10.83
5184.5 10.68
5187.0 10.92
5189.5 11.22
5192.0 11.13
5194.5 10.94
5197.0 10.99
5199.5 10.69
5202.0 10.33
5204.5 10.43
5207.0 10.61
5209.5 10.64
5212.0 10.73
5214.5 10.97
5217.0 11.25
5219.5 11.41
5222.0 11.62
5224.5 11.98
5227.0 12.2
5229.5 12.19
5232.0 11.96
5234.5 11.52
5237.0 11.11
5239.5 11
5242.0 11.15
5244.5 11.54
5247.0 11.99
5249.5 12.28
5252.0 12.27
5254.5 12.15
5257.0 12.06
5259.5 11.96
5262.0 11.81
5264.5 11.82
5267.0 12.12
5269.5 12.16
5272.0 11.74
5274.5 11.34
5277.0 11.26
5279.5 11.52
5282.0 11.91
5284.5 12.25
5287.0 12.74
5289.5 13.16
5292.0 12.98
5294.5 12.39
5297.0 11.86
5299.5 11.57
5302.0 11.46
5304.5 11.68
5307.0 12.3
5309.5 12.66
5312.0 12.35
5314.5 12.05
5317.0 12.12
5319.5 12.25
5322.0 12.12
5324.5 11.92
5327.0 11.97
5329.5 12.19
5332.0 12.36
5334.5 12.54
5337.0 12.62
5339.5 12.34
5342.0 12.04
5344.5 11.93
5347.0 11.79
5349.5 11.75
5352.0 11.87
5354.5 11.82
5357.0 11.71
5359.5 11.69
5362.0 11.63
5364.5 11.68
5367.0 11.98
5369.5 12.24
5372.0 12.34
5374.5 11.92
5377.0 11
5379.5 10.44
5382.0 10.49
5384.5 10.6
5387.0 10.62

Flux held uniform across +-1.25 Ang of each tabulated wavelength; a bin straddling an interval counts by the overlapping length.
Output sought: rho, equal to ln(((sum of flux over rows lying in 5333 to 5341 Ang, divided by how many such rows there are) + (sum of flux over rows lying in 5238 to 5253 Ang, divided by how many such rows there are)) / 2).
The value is 2.49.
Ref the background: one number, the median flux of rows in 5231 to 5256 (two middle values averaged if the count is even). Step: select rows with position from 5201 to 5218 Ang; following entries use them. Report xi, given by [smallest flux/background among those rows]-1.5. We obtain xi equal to -0.62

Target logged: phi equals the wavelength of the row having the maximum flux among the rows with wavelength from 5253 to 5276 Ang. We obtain 5269.5 Ang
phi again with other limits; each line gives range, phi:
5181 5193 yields 5189.5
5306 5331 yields 5309.5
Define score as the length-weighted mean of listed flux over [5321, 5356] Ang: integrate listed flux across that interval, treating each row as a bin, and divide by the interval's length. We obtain 12.1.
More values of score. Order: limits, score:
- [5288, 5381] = 12.0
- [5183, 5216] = 10.8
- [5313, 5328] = 12.1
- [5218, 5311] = 11.9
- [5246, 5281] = 11.9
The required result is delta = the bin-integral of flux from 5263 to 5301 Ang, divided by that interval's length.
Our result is 12.0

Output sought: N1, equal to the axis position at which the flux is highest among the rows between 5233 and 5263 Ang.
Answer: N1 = 5249.5 Ang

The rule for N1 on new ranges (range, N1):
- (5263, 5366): 5289.5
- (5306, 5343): 5309.5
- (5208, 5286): 5249.5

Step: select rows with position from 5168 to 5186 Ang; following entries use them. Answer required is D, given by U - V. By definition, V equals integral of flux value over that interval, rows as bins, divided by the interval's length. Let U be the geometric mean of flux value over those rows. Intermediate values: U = 11.1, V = 11.12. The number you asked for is 0.004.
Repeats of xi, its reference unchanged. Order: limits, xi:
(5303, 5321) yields -0.51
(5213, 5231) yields -0.57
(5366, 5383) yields -0.61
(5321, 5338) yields -0.49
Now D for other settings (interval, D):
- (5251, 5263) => -0.001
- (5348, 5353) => 0.004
